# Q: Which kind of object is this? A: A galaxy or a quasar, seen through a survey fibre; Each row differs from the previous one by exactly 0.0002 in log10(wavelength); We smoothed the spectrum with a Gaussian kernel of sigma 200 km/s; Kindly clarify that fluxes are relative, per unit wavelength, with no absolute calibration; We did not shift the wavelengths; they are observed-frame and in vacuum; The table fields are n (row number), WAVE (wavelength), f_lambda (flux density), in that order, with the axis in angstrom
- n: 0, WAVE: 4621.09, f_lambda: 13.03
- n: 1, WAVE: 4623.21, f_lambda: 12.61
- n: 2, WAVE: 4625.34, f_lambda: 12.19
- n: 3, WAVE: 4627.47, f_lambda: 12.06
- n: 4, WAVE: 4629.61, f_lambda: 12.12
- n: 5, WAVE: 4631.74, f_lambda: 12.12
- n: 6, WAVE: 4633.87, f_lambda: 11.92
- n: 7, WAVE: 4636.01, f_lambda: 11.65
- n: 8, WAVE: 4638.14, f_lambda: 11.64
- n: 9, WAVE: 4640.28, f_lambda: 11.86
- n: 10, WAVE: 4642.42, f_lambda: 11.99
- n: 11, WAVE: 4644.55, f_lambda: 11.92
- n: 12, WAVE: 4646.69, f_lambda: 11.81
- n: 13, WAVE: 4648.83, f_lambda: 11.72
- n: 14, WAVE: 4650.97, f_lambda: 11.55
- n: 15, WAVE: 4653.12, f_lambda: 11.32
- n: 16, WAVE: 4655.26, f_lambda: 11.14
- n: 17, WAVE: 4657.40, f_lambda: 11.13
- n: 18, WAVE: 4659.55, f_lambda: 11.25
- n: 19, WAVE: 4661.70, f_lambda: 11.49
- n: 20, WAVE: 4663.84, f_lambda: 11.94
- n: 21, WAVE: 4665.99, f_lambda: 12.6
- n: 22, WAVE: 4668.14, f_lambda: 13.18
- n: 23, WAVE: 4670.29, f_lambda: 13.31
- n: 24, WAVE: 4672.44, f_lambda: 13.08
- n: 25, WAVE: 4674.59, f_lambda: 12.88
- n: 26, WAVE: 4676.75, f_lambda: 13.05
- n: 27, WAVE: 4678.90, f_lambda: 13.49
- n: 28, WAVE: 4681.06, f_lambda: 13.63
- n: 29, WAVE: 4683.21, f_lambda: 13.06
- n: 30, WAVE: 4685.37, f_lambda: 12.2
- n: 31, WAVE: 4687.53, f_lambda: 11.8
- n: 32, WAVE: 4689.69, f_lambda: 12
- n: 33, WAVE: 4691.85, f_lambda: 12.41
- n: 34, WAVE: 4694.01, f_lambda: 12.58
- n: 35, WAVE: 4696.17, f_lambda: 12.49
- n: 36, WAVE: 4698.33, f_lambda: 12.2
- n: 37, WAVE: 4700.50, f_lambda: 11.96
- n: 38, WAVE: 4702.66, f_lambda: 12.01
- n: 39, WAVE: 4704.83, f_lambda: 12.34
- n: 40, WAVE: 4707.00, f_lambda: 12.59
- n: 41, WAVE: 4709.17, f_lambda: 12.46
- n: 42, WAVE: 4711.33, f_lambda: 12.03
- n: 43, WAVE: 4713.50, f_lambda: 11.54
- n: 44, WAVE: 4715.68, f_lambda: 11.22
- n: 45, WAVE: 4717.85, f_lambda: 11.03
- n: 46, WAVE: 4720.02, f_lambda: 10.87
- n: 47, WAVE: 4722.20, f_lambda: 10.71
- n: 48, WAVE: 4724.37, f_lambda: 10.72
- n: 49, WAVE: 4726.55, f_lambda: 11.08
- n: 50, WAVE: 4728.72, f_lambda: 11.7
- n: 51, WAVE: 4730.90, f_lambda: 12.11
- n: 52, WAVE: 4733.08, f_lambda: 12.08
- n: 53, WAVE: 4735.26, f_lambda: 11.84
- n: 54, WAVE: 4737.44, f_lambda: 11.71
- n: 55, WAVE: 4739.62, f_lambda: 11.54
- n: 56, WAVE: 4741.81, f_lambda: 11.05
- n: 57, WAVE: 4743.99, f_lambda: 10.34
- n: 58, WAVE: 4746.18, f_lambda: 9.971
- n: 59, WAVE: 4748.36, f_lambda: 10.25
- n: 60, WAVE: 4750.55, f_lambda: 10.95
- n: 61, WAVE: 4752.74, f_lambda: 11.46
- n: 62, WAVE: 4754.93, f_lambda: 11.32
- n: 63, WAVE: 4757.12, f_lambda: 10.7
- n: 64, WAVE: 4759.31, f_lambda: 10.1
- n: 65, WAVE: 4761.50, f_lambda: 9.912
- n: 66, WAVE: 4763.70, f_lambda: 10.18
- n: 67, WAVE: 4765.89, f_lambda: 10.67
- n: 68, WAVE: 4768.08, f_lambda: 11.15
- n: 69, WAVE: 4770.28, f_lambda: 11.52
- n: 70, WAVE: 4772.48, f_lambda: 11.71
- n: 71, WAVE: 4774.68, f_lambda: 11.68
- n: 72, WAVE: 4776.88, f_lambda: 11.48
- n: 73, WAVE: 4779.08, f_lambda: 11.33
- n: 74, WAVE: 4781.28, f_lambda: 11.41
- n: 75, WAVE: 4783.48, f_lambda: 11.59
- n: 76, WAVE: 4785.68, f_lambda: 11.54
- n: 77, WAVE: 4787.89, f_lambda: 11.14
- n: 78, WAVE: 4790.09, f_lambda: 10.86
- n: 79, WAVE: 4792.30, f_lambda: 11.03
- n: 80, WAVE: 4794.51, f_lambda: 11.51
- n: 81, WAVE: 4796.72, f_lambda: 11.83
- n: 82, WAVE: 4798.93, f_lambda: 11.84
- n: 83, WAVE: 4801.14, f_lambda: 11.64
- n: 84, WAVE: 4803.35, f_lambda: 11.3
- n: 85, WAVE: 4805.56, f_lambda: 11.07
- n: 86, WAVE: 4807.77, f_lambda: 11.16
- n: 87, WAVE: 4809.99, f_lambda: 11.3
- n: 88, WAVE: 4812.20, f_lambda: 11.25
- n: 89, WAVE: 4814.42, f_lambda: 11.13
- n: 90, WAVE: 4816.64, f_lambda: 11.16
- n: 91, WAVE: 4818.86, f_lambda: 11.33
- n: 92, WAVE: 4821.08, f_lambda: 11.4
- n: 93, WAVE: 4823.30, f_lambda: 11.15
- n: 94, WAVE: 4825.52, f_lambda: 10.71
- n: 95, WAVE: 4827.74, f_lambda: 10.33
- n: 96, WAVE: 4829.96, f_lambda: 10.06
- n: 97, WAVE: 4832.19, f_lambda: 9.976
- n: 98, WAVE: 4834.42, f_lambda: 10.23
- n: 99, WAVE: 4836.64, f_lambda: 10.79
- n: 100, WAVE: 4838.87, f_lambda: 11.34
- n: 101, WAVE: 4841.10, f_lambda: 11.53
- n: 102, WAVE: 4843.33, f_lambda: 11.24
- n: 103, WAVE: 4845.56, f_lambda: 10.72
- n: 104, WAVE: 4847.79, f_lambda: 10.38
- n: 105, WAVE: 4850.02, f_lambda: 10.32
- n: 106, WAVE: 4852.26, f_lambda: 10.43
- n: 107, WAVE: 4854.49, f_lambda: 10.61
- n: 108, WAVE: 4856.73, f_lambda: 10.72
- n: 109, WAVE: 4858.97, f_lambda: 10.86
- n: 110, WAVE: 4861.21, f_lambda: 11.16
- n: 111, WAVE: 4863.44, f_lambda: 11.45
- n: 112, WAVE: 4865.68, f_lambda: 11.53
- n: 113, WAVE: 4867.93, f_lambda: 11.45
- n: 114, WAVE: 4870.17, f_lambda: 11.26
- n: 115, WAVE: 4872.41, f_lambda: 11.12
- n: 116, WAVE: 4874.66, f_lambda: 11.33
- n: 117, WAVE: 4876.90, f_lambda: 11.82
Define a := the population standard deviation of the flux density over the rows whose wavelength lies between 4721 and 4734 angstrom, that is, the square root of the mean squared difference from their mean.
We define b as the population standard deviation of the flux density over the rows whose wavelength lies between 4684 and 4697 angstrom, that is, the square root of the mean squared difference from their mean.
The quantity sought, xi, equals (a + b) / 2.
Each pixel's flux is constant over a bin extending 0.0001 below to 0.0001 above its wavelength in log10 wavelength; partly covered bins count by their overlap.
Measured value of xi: 0.43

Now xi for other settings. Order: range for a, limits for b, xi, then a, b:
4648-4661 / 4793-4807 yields 0.25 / 0.22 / 0.28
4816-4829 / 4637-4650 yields 0.25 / 0.38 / 0.12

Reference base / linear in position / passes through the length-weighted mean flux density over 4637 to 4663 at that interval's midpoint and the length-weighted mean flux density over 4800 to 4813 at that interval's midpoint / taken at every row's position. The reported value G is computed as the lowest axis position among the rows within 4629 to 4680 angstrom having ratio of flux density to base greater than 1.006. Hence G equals 4629.61 angstrom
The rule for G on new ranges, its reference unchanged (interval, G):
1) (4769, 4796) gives 4770.28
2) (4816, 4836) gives 4821.08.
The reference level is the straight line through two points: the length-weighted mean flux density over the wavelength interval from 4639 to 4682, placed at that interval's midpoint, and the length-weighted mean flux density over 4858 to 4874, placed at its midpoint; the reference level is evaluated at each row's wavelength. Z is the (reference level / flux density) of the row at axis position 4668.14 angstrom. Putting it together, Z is 0.92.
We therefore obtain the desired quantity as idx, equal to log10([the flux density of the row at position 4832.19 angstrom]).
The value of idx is 1.00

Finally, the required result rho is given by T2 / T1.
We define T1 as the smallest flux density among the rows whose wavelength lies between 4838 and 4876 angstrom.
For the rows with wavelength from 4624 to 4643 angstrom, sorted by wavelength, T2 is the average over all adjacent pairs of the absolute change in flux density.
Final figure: 0.012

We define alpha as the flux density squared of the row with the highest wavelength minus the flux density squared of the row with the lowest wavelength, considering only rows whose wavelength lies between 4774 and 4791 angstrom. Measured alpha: -18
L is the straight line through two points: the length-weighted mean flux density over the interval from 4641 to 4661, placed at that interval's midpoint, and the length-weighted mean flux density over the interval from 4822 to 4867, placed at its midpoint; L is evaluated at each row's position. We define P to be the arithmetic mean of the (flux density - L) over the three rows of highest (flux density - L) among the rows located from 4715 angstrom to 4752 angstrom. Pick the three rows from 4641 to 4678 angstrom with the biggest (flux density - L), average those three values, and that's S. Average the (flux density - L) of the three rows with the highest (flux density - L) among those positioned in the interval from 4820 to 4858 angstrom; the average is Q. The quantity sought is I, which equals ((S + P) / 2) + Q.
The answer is 1.86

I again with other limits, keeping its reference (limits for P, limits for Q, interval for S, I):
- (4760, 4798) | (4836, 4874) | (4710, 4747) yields 1.54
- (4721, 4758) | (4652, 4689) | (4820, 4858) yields 2.73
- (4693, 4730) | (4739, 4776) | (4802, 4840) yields 1.43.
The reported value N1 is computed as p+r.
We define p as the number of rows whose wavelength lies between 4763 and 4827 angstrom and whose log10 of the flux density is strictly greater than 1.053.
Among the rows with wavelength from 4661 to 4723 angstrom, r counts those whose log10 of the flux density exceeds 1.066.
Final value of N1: 39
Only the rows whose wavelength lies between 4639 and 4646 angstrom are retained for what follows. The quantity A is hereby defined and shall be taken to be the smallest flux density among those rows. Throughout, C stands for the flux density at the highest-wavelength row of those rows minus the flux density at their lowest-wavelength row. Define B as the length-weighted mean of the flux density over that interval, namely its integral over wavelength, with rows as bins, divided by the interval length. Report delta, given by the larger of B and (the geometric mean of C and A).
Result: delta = 11.9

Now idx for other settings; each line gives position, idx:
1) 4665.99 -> 1.10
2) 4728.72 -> 1.07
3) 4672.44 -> 1.12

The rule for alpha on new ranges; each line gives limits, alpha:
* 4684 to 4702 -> -6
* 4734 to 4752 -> -20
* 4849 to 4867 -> 26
